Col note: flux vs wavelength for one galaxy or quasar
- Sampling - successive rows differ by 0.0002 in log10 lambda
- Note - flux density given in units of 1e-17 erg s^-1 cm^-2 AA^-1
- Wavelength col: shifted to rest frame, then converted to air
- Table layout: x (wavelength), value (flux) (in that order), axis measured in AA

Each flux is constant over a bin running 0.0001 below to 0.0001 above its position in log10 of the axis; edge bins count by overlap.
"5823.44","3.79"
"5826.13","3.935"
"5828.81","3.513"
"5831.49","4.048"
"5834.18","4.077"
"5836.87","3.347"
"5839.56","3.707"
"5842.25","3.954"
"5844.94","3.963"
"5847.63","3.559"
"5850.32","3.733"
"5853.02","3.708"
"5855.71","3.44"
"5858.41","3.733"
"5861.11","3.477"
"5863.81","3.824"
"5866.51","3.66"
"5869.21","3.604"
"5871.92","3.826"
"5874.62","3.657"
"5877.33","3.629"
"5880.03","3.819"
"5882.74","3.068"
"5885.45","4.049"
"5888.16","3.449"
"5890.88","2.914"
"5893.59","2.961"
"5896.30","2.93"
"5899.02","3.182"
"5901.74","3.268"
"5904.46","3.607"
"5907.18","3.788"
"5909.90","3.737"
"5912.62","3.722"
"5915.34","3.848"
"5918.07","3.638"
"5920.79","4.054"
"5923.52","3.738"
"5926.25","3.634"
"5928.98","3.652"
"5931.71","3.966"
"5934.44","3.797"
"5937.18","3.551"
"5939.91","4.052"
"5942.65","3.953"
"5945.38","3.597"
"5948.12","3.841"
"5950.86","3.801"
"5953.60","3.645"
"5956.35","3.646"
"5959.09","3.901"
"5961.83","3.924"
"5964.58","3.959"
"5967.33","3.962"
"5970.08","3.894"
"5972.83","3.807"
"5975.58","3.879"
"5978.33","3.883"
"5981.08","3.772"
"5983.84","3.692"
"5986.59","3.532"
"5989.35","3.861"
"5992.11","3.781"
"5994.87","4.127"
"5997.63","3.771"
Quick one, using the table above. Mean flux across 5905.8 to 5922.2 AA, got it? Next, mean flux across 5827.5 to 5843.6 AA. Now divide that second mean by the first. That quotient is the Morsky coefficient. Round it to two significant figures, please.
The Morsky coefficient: 0.99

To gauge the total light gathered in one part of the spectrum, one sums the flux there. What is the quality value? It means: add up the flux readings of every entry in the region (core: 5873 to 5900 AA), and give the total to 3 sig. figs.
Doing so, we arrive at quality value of 33.7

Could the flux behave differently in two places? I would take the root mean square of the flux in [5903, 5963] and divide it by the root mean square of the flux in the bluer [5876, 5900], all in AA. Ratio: 1.13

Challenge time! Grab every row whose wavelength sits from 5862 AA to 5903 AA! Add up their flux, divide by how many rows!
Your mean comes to 3.46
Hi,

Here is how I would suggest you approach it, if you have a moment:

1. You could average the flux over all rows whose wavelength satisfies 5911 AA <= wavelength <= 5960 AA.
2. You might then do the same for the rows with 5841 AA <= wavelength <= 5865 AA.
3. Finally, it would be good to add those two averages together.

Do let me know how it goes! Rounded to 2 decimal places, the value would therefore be 7.49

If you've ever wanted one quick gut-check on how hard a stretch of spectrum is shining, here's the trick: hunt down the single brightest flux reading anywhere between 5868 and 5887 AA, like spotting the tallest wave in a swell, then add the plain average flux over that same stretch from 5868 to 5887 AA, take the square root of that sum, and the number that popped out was 2.78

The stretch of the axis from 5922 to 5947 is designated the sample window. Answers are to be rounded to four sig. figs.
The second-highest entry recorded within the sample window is 3.966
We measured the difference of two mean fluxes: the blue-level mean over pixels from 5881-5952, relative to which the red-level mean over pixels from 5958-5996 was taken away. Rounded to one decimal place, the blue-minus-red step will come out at -0.2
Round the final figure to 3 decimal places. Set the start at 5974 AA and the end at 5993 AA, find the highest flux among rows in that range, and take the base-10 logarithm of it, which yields 0.589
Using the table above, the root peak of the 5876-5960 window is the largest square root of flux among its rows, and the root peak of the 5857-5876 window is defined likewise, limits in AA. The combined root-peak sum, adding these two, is 3.97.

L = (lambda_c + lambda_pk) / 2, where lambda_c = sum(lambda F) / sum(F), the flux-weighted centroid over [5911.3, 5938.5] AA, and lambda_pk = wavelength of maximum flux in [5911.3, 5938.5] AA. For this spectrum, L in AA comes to 5922.8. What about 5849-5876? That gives 5867.2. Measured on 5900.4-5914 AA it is 5907.3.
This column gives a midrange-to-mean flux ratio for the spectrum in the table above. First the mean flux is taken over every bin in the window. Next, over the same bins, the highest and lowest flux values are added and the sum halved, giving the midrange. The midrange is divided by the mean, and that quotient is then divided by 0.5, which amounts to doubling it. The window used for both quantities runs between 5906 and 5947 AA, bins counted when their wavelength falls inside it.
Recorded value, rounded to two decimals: 2.01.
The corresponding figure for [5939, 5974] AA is 1.99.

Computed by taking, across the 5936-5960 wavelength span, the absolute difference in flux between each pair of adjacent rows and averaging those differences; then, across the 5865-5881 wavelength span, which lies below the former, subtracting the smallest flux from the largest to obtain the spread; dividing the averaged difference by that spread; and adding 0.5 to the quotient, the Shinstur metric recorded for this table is 1.4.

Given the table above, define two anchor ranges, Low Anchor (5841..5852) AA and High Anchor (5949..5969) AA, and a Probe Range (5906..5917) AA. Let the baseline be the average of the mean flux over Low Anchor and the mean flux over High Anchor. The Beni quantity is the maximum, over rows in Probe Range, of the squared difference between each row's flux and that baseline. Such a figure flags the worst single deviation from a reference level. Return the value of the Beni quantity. 0.009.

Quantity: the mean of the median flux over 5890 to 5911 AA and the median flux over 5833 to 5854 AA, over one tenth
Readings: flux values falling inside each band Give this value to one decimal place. 34.7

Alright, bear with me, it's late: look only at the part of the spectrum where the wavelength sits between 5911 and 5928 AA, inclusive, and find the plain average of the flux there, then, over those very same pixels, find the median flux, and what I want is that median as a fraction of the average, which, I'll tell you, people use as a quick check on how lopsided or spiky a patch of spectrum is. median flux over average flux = 0.99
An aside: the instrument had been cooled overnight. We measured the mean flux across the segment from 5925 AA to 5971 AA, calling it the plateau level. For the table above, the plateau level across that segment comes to 3.81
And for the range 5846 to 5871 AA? 3.64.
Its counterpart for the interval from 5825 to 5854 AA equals 3.78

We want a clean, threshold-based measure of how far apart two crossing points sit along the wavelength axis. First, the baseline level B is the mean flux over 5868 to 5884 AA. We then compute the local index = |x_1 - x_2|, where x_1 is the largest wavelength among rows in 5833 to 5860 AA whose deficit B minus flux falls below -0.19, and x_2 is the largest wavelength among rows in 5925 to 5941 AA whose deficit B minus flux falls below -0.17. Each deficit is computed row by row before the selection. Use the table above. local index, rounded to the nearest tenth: 95.0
